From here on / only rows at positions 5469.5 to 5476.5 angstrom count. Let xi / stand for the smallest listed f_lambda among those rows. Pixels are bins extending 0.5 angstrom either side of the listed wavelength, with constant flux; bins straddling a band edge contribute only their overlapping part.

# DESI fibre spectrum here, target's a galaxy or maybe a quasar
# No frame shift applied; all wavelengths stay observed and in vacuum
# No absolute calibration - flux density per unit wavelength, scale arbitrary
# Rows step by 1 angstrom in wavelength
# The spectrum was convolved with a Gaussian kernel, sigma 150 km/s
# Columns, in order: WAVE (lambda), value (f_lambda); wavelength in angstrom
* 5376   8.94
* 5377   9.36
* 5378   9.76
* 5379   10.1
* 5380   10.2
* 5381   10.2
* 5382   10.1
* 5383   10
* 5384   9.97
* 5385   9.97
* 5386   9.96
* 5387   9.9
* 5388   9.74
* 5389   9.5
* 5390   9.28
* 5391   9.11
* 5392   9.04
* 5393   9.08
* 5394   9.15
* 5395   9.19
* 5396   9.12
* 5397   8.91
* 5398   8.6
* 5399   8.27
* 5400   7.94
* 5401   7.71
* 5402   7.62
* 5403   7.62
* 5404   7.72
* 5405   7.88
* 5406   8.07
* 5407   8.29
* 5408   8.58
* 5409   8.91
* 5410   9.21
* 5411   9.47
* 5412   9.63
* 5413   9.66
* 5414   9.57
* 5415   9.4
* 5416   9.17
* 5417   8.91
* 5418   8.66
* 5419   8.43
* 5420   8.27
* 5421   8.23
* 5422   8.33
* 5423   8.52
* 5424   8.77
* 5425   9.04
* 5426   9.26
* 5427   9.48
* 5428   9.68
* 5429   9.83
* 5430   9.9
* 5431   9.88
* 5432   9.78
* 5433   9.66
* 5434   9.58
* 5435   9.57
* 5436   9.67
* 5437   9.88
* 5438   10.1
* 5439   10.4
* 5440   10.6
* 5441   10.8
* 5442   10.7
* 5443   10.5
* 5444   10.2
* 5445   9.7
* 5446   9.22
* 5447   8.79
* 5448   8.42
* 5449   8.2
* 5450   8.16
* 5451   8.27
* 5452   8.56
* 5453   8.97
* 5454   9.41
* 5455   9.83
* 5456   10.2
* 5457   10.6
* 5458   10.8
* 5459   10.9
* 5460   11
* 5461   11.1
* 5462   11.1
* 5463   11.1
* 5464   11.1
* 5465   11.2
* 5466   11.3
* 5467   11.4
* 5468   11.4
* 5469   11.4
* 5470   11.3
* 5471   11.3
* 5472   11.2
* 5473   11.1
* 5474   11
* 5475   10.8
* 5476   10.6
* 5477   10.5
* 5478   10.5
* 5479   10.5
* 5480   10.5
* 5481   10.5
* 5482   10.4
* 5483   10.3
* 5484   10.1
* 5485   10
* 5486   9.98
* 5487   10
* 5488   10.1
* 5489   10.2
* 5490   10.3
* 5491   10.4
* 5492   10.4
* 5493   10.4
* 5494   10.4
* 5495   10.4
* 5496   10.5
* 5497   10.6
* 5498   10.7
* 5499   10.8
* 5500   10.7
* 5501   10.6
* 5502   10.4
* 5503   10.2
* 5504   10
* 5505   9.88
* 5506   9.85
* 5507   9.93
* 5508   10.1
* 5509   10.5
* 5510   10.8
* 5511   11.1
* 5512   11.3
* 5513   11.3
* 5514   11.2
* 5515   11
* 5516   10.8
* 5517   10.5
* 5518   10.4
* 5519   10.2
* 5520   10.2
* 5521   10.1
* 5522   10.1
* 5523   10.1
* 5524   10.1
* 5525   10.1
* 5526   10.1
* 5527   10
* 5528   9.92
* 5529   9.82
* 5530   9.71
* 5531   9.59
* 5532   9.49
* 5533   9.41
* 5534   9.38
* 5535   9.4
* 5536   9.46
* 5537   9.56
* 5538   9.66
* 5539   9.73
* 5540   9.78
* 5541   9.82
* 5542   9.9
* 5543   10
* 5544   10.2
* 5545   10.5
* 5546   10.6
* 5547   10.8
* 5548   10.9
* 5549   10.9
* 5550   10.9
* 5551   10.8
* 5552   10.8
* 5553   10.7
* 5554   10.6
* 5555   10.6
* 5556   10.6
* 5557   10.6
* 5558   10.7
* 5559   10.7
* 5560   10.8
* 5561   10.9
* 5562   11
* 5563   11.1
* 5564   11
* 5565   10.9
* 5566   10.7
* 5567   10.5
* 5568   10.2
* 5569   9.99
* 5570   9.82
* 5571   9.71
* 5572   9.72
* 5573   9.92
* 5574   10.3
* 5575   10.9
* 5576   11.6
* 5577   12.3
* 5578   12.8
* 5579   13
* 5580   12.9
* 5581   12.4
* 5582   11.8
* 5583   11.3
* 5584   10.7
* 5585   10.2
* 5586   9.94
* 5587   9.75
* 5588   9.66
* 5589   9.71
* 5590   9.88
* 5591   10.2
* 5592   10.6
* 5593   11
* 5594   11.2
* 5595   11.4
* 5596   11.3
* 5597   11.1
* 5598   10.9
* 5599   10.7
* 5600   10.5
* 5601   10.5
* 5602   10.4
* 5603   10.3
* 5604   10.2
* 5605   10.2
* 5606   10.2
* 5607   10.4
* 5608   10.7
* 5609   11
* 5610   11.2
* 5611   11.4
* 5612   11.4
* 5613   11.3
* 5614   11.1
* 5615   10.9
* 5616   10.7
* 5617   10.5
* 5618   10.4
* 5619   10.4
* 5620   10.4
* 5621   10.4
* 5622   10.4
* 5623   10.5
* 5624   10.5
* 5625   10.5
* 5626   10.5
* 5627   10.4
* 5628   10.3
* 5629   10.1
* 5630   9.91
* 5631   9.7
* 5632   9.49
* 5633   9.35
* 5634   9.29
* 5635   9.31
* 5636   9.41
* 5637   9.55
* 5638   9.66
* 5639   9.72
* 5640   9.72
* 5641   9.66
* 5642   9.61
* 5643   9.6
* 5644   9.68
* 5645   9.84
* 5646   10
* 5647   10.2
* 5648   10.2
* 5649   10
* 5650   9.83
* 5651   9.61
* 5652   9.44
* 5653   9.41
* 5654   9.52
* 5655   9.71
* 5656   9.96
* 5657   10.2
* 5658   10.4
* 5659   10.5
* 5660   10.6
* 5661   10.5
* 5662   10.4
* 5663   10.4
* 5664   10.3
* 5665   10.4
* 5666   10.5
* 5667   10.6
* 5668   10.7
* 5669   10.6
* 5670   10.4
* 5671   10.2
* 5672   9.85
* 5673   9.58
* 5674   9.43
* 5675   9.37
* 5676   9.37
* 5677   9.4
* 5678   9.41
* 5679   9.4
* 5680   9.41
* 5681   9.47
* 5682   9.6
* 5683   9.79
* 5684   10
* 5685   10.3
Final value 10.6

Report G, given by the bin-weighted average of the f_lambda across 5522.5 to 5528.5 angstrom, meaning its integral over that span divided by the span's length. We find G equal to 10.1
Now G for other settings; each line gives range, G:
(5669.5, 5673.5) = 10.0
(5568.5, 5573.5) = 9.8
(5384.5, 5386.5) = 10.0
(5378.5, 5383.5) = 10.1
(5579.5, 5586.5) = 11.3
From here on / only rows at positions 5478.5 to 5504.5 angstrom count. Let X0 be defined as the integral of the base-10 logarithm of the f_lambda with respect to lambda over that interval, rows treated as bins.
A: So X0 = 26.4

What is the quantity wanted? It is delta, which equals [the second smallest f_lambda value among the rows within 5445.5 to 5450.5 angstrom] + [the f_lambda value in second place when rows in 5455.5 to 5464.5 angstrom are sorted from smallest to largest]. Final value 18.8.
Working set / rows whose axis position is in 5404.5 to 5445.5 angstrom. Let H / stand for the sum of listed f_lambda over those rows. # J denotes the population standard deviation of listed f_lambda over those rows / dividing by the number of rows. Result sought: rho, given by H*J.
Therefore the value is 288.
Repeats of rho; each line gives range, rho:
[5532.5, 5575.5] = 237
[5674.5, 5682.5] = 5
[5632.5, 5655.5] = 56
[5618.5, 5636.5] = 85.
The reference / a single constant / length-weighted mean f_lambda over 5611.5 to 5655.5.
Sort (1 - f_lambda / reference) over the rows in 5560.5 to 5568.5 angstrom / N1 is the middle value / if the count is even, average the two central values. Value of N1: -0.08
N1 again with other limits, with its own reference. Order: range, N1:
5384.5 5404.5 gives 0.09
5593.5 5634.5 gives -0.04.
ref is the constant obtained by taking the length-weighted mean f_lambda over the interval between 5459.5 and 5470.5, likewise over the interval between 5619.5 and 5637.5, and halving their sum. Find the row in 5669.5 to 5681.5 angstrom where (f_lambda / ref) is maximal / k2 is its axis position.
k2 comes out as 5670 angstrom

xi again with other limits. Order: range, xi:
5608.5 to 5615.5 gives 10.9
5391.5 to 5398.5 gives 8.6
